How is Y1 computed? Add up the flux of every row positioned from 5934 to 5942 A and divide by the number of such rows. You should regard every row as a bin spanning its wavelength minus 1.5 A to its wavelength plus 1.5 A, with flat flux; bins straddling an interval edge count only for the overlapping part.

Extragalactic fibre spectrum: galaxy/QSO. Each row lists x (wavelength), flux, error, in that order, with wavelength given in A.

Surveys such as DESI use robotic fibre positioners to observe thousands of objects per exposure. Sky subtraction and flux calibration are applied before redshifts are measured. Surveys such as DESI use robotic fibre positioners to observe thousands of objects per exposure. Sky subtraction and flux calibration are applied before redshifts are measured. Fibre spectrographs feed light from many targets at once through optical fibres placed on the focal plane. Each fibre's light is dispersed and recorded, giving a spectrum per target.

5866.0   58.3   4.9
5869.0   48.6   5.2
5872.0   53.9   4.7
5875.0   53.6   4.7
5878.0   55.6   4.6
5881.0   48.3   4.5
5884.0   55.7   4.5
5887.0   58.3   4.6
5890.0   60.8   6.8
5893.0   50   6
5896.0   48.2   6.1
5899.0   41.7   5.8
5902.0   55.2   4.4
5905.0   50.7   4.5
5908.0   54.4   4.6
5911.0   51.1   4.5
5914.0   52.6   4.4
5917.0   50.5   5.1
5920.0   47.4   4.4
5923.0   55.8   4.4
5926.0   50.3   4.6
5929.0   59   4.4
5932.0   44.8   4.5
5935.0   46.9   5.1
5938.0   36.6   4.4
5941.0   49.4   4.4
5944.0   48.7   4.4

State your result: 44.3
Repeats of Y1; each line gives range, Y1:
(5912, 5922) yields 50.2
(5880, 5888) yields 54.1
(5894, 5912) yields 50.2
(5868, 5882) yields 52.0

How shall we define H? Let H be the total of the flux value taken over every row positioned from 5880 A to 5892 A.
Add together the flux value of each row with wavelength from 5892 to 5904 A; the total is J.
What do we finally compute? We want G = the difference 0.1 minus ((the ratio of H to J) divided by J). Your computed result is 0.0941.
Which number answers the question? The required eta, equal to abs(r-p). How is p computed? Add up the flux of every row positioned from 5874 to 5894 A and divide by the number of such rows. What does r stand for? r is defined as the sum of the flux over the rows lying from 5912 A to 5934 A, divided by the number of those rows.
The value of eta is 3.1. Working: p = 55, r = 51.5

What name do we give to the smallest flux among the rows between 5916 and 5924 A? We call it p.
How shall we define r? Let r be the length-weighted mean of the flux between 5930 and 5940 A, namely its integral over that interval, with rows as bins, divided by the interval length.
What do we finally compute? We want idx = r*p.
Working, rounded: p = 47.4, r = 44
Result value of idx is 2081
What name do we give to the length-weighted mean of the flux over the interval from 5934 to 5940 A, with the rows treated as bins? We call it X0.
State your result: 42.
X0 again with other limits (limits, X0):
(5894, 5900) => 46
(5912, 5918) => 52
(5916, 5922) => 49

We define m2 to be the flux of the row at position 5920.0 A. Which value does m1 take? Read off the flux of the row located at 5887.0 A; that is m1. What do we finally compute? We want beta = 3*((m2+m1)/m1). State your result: 5.44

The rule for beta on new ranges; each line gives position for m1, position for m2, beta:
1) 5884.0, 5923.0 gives 6.01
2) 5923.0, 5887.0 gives 6.13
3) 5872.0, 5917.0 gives 5.81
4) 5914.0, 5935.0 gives 5.67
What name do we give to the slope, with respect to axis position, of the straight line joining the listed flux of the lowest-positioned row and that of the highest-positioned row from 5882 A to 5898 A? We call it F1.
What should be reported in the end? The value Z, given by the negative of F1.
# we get 0.6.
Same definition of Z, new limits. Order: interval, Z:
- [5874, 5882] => 0.9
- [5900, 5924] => 0.0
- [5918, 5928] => -0.5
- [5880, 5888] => -1.7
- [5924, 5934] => 0.9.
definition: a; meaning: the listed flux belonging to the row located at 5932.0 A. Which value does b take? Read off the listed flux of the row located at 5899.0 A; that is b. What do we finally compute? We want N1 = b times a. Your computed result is 1868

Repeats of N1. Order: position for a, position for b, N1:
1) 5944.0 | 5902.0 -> 2688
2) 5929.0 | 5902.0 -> 3257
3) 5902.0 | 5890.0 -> 3356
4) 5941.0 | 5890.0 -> 3004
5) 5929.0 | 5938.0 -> 2159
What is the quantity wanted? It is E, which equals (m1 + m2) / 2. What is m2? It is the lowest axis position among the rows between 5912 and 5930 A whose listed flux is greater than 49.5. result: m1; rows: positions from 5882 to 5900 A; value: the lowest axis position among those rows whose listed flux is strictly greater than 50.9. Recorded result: 5899.0 A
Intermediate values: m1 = 5884.0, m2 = 5914.0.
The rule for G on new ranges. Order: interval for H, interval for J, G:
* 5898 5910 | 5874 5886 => 0.0956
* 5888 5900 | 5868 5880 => 0.0955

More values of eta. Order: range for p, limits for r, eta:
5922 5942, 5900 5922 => 2.7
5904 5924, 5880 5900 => 0.1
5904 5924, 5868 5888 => 1.6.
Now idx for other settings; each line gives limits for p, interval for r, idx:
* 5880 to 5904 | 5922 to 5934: 2173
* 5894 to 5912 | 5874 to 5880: 2258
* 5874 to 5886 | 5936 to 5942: 2067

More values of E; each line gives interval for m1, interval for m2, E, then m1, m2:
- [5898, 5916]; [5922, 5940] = 5912.5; 5902.0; 5923.0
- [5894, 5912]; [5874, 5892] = 5888.5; 5902.0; 5875.0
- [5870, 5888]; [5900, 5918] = 5887.0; 5872.0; 5902.0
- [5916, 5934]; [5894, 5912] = 5912.5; 5923.0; 5902.0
